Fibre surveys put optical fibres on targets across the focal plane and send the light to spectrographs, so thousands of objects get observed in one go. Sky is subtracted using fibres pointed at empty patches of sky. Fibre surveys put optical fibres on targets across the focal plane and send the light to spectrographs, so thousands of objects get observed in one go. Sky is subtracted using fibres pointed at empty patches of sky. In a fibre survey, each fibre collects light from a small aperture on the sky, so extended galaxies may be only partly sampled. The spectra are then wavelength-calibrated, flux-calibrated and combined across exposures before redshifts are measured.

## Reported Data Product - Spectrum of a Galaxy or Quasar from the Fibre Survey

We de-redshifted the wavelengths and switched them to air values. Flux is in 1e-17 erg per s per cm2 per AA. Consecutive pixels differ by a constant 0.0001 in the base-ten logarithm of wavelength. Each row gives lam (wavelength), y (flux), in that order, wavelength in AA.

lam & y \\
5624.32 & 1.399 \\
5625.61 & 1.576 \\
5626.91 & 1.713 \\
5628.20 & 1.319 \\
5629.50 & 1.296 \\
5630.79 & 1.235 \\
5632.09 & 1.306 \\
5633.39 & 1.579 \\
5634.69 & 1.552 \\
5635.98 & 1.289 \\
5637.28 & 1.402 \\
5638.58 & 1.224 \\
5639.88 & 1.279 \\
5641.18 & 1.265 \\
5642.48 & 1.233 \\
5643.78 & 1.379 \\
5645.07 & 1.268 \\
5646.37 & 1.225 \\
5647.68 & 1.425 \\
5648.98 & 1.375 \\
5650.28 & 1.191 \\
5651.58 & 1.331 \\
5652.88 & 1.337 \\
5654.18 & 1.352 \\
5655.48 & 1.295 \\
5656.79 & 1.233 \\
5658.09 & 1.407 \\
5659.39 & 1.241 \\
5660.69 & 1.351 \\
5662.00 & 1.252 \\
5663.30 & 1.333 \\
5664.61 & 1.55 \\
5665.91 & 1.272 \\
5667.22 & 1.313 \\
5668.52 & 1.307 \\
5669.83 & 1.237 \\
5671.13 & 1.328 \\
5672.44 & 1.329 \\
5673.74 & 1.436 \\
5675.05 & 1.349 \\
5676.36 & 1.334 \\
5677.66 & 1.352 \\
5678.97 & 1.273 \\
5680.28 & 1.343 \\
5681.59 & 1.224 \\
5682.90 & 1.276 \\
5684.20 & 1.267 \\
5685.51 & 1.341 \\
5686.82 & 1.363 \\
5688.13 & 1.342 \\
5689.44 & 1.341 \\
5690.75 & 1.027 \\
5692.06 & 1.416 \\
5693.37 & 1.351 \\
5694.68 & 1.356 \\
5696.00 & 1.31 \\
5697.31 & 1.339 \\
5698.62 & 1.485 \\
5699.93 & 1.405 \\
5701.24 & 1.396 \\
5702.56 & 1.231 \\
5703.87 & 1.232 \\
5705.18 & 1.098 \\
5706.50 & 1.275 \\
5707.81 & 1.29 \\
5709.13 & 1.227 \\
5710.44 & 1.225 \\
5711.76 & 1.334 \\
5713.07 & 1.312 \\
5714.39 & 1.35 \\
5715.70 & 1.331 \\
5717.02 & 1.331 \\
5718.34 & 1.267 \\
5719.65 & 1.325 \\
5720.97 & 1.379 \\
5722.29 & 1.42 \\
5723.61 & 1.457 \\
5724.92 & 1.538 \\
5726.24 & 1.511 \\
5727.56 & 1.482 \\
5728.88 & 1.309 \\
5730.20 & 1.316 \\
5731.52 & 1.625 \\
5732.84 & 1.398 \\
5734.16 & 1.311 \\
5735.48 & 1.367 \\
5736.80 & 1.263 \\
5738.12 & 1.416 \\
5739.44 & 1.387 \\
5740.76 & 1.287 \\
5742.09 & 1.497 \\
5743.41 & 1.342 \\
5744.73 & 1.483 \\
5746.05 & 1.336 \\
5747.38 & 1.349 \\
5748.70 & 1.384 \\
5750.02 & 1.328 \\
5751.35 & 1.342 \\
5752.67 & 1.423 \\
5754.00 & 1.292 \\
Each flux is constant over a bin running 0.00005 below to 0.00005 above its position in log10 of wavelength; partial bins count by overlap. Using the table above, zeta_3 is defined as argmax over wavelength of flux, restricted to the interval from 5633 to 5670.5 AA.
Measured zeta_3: 5633.39 AA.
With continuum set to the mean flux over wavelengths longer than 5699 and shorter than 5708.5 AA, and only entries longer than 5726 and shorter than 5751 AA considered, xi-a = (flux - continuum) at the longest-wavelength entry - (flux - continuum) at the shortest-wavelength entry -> -0.18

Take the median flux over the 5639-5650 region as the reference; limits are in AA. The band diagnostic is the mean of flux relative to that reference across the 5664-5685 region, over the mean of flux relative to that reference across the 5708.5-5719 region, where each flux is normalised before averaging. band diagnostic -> 1.02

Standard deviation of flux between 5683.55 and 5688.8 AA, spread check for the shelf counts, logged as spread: 0.04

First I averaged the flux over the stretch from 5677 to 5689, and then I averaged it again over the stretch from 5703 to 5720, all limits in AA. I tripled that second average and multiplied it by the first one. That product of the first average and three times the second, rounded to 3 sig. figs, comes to 5.01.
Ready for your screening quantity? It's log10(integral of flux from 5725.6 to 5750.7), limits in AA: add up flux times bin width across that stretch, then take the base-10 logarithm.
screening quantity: 1.54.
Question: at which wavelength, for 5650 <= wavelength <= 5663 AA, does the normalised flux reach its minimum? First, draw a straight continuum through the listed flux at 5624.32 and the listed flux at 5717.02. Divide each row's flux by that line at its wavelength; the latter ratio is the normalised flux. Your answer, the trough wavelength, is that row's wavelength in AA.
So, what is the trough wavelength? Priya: 5650.28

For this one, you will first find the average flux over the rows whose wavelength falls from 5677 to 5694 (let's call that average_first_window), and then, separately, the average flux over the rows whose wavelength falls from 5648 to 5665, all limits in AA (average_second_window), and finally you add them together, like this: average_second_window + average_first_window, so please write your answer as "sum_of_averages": 2.63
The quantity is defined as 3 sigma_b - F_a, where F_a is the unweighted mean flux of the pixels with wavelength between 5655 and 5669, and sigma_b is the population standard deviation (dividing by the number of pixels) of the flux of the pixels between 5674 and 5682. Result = -1.18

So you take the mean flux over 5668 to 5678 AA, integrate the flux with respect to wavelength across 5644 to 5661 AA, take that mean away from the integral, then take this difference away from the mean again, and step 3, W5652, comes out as -20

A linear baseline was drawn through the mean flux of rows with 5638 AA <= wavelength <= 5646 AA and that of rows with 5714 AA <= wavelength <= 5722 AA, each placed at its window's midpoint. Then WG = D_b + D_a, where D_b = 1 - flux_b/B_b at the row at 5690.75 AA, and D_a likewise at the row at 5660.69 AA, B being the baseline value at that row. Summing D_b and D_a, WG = 0.17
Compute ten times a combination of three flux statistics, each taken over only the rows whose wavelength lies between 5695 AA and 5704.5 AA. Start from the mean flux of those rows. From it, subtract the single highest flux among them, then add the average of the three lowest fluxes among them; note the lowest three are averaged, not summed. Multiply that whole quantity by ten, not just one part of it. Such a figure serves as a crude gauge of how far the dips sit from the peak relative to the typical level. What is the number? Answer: 11.2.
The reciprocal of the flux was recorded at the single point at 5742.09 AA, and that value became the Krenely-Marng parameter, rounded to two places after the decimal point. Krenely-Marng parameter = 0.67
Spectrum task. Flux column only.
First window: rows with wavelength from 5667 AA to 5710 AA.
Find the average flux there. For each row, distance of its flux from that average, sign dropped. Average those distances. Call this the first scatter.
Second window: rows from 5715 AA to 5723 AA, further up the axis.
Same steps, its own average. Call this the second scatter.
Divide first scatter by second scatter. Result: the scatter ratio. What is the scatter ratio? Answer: 1.7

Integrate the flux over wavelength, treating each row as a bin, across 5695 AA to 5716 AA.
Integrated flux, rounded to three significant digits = 27.4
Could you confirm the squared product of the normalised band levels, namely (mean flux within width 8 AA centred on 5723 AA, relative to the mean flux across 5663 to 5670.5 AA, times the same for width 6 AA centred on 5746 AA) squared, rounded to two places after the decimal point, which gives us 1.24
